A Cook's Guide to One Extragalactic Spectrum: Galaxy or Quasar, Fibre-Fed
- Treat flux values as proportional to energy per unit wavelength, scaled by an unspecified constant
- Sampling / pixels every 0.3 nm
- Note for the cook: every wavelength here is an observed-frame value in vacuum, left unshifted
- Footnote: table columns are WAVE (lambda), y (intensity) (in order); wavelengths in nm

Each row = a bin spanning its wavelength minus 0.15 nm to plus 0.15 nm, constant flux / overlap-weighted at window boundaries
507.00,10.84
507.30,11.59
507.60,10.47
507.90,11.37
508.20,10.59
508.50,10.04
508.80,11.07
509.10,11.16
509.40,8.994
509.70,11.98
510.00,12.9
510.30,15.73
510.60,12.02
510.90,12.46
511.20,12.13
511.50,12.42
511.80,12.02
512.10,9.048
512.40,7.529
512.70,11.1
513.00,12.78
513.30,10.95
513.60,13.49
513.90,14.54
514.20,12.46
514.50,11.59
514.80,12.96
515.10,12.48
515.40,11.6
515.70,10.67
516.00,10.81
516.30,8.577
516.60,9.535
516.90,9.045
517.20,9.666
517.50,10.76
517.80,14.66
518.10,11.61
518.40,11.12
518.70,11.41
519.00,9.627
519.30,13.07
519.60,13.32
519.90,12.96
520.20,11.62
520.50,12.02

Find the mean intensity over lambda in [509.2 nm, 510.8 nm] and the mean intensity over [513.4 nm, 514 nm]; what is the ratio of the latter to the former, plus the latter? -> 15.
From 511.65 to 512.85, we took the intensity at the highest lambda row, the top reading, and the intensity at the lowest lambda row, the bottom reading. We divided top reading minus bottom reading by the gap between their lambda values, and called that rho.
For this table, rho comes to -1.02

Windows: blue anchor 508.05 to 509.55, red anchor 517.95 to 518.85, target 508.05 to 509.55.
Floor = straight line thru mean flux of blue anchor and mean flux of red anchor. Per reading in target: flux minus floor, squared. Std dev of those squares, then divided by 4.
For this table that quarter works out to 0.2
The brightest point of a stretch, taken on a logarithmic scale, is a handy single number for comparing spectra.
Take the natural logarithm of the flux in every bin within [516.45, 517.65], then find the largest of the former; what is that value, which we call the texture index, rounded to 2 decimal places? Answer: 2.38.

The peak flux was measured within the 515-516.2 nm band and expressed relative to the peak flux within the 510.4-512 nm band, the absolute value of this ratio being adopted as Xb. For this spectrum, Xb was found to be 1.00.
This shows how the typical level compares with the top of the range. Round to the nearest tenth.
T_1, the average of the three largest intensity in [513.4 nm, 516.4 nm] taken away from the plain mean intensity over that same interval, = -1.7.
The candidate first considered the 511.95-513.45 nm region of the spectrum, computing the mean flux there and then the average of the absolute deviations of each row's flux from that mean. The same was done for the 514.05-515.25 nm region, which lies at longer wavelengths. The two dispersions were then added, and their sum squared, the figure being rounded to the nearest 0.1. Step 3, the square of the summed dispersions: 3.9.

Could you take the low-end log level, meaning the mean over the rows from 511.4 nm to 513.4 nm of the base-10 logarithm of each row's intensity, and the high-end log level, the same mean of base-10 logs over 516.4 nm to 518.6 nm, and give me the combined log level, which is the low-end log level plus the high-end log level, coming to 2.06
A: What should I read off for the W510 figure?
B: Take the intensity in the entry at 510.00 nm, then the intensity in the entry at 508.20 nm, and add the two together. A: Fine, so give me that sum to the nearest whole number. 23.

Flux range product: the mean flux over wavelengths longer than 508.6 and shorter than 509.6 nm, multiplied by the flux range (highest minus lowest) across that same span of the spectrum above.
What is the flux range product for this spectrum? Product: 23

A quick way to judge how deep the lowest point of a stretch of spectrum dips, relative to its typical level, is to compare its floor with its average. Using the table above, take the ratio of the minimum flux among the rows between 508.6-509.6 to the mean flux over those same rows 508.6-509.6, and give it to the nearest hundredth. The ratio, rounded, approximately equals 0.86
